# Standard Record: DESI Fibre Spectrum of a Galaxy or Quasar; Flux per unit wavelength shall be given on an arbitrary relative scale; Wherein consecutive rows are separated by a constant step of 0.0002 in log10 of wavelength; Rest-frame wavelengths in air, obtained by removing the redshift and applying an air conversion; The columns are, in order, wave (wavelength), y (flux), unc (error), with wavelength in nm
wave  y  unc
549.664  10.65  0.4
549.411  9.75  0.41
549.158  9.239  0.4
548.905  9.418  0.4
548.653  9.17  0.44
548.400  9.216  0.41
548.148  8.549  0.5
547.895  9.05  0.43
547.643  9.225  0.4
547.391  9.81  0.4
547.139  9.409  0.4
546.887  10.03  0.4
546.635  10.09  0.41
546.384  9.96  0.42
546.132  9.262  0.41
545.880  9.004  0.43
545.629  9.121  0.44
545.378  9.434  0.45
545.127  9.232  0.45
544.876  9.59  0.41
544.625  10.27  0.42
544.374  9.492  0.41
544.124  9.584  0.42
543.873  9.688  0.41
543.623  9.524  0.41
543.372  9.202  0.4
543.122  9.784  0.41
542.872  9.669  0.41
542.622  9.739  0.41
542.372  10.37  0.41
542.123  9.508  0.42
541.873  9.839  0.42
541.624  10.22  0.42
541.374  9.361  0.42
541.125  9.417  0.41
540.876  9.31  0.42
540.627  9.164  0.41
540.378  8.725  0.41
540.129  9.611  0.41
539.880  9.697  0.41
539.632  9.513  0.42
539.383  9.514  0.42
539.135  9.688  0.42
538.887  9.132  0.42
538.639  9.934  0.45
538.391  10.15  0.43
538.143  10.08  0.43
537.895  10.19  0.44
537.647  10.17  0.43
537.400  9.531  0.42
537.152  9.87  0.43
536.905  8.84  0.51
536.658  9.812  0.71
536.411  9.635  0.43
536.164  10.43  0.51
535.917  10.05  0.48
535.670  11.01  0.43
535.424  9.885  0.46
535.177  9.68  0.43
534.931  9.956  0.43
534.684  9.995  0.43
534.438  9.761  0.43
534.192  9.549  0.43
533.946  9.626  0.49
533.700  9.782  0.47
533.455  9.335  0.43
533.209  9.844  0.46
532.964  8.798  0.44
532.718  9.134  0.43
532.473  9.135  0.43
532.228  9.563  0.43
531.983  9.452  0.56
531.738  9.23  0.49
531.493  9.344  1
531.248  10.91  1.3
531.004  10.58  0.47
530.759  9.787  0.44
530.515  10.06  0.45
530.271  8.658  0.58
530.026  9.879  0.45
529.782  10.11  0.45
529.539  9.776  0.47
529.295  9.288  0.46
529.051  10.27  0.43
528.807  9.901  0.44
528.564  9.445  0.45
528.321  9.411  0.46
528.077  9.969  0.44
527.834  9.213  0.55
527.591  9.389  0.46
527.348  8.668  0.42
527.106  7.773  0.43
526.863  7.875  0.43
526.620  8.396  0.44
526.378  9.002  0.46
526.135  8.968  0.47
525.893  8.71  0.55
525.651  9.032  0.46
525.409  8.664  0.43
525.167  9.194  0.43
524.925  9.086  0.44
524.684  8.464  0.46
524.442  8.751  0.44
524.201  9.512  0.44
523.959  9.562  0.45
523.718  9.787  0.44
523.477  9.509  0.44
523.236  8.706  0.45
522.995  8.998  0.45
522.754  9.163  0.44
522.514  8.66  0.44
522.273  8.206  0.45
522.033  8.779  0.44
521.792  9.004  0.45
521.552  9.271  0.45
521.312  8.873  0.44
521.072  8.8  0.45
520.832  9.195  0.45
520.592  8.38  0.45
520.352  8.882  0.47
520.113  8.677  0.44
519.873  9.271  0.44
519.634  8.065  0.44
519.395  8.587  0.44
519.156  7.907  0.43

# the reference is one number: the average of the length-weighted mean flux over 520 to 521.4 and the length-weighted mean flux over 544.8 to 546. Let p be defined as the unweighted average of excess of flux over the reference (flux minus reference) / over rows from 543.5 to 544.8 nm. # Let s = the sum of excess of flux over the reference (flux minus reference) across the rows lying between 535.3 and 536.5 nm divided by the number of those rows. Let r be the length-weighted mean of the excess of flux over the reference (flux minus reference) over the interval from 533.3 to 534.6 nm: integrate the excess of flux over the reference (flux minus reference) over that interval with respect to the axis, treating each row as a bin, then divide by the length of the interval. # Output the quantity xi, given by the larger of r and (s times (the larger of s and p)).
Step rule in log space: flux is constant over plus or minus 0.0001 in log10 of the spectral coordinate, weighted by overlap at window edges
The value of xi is 1.36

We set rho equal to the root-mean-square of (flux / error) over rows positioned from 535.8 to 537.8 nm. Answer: 20.8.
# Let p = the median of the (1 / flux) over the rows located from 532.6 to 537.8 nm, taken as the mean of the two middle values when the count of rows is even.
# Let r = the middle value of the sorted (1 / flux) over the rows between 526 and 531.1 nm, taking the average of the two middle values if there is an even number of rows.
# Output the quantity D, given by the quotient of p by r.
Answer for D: 0.96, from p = 0.102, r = 0.106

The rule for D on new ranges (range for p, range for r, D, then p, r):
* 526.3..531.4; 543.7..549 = 1.00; 0.106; 0.106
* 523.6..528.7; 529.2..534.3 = 1.06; 0.111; 0.105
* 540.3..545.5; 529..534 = 1.01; 0.105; 0.104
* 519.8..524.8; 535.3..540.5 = 1.10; 0.113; 0.102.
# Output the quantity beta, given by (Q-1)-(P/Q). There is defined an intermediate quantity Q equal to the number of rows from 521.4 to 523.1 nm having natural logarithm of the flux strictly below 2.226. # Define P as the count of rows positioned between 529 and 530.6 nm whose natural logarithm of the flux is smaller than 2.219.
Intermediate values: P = 1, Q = 6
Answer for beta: 5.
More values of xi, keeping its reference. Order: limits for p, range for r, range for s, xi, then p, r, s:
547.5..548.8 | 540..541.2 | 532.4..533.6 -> 0.21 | 0.01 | 0.21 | 0.21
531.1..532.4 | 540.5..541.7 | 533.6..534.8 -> 0.50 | 0.67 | 0.43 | 0.71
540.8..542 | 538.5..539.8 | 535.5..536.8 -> 1.33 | 0.59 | 0.53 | 1.15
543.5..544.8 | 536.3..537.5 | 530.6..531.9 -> 0.88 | 0.68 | 0.50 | 0.94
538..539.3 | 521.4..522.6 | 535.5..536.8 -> 1.33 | 0.76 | -0.24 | 1.15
